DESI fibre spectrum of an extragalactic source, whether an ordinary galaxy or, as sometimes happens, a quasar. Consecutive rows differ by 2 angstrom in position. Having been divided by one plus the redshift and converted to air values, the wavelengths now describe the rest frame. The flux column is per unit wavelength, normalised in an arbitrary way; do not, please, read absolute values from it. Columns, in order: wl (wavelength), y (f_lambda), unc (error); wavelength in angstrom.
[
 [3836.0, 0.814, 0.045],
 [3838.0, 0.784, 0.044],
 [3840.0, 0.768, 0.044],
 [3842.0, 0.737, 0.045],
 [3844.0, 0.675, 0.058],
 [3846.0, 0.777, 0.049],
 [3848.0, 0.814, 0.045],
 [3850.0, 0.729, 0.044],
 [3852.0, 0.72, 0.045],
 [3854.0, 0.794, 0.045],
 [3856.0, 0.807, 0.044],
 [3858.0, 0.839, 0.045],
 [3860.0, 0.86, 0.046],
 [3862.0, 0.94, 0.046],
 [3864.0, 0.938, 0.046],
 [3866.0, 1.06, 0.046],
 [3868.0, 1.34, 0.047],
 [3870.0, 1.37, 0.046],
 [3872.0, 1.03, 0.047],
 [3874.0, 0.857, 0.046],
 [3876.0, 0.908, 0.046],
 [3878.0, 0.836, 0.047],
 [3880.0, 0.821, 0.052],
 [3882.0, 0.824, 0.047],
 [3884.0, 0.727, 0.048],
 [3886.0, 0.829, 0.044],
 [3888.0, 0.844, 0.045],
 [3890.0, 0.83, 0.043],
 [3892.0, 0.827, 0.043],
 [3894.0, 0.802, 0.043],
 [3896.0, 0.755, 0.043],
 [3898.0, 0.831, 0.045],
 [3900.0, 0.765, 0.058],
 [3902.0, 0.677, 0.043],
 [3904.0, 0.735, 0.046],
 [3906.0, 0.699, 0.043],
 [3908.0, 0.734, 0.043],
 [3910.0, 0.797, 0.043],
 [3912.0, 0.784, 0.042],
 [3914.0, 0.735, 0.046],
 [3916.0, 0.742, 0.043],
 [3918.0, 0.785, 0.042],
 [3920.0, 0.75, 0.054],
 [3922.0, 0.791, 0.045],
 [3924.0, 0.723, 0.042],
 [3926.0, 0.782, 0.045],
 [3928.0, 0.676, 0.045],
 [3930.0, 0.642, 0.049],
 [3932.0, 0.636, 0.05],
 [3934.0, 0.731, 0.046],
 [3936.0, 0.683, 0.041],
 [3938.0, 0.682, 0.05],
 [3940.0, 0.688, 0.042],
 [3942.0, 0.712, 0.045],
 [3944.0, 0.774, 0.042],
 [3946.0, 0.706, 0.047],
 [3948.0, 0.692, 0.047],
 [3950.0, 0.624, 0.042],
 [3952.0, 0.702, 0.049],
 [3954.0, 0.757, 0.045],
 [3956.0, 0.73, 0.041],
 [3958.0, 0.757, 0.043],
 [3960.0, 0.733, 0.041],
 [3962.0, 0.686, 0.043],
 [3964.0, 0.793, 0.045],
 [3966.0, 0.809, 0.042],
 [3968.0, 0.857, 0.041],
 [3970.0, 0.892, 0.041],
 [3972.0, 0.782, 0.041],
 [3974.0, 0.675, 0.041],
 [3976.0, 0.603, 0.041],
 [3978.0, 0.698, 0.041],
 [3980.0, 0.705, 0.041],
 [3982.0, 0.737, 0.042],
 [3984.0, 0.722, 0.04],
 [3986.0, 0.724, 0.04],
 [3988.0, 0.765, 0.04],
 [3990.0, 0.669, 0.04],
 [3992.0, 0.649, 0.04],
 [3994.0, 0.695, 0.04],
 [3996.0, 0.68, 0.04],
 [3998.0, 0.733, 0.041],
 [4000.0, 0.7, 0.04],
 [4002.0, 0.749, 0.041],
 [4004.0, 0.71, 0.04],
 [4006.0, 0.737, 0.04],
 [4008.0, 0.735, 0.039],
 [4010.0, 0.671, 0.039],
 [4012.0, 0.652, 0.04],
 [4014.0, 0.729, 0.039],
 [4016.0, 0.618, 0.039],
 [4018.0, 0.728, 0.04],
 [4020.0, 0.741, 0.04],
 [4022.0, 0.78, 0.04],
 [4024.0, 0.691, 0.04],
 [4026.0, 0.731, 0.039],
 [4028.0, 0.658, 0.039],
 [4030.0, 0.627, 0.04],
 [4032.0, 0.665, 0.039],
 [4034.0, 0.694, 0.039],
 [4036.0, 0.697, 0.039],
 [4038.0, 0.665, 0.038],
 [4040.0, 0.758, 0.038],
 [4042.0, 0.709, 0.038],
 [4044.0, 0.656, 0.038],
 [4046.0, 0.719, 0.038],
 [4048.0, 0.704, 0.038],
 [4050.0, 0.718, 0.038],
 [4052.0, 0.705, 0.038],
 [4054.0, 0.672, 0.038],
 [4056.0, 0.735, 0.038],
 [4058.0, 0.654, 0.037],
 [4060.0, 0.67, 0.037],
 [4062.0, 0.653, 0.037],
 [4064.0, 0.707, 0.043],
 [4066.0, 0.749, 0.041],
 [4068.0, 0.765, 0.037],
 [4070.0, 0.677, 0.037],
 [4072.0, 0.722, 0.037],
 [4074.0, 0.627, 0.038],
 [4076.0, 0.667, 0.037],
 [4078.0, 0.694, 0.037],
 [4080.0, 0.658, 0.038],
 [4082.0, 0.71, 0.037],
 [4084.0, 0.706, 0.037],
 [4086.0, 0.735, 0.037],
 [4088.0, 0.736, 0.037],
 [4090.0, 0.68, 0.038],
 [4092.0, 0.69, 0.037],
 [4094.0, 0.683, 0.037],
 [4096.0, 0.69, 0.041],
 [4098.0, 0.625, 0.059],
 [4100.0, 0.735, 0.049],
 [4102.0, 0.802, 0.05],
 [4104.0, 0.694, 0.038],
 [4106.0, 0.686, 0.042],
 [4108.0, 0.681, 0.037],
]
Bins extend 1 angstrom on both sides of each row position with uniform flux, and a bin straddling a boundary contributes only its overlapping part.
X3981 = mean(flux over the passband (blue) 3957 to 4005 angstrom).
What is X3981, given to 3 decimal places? 0.730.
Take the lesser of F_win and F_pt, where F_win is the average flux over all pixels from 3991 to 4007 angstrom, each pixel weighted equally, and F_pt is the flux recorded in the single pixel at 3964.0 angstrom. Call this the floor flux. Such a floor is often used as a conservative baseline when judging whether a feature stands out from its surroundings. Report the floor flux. 0.7066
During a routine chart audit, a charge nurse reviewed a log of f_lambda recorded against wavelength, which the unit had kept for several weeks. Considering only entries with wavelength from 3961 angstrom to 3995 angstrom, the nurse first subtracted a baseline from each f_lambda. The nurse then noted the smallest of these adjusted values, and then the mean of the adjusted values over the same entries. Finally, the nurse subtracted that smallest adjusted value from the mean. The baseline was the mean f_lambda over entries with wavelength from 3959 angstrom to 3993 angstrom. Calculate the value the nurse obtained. 0.13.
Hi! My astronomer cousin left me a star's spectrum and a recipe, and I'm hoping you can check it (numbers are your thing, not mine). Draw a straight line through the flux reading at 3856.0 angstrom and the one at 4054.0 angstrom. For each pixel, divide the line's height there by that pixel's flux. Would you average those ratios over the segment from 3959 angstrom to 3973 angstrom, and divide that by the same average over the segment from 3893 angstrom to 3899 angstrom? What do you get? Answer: 0.95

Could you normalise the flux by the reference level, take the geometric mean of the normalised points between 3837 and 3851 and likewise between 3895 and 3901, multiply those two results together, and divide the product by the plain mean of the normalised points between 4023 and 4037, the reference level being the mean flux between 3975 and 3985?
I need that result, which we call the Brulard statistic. 1.3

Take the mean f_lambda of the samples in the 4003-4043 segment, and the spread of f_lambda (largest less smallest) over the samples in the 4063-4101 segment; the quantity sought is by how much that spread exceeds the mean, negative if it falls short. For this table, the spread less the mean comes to -0.560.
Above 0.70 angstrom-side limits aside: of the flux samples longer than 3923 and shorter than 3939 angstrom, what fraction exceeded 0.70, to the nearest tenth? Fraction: 0.4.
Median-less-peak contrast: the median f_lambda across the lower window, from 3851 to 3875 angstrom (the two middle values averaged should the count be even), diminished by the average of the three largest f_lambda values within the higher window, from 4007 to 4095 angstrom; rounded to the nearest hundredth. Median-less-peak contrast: 0.13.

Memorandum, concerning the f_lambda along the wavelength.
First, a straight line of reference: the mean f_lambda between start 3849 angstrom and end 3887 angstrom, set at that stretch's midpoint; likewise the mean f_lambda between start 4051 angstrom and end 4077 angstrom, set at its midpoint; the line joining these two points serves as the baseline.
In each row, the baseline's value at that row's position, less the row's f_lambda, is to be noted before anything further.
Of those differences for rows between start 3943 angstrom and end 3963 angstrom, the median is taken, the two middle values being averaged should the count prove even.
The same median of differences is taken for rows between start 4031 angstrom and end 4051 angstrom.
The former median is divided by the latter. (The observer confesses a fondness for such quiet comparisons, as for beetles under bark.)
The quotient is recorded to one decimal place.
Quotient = 5.7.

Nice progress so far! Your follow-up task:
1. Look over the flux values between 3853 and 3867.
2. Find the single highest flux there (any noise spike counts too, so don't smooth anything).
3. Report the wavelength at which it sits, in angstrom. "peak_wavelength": 3866.0 angstrom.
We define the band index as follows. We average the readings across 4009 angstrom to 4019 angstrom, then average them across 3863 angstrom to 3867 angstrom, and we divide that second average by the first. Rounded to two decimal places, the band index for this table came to 1.47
